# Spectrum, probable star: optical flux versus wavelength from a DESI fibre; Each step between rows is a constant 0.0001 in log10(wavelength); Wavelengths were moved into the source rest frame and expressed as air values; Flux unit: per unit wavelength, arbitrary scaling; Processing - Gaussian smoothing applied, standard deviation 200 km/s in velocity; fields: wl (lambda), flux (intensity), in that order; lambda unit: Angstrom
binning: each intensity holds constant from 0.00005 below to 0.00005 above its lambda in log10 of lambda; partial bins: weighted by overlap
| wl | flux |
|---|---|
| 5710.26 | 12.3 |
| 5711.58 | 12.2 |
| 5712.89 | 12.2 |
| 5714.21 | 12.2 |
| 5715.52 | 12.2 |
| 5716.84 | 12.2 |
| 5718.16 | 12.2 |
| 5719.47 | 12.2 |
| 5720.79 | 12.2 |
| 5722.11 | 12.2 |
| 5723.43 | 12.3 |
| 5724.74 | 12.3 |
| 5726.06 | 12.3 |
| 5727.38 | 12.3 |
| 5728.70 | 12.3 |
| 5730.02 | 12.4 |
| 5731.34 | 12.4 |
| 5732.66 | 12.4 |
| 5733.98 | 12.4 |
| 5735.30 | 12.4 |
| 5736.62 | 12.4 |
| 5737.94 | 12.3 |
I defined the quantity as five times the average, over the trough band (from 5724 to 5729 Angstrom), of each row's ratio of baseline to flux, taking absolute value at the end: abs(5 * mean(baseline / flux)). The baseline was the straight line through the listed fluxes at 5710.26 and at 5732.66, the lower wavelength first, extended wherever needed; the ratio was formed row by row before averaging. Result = 5.03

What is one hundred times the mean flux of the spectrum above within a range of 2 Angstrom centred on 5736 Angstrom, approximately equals 1240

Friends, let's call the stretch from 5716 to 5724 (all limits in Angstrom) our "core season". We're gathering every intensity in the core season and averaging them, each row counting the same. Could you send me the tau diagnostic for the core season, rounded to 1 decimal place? 12.2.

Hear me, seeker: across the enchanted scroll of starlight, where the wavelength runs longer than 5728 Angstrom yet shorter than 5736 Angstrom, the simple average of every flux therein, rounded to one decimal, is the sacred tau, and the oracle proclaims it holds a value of 12.4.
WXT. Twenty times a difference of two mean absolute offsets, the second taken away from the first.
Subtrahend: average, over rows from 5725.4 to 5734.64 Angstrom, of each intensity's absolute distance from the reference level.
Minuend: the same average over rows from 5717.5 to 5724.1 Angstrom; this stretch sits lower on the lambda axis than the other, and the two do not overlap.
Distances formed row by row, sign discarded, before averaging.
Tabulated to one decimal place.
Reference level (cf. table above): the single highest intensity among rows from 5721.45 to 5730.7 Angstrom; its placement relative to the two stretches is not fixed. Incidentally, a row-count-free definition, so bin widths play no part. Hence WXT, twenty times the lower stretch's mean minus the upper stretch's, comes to 2.7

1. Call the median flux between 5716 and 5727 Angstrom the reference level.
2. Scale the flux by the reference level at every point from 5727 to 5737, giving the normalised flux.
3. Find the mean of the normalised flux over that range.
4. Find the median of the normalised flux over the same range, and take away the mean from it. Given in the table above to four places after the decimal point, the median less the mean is 0.0020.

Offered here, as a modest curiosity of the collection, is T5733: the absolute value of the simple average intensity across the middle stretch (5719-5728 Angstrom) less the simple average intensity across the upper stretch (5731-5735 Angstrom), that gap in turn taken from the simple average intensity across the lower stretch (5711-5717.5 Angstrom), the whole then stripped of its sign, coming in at 12.06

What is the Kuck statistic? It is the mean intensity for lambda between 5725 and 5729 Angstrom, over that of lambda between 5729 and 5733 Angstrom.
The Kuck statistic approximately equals 0.992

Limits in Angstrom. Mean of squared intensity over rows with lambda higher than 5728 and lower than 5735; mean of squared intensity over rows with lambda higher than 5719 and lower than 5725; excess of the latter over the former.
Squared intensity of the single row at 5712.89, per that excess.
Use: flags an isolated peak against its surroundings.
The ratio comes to -43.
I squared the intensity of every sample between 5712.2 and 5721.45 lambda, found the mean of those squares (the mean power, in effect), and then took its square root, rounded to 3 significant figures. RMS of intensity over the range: 12.2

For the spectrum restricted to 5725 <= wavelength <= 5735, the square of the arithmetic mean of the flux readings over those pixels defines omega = 153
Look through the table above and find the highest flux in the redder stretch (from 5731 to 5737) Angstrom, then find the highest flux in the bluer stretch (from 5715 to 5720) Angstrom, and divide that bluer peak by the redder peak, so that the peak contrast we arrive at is 0.98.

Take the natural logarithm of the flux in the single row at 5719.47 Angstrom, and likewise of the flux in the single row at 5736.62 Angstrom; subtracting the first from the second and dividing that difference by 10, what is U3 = 0.0016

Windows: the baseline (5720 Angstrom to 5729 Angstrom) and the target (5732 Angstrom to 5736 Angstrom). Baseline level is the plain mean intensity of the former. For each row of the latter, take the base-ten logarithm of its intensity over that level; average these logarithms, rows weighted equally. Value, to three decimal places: 0.005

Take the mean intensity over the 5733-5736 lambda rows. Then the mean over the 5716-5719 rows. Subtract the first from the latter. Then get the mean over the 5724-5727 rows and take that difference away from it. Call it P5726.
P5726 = 12.5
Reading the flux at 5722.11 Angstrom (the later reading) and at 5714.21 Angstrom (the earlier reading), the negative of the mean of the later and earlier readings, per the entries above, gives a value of -12.2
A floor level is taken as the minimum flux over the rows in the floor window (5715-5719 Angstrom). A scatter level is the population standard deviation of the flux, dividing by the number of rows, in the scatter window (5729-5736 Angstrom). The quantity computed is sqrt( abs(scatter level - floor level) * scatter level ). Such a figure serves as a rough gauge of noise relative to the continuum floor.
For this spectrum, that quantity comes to 0.0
